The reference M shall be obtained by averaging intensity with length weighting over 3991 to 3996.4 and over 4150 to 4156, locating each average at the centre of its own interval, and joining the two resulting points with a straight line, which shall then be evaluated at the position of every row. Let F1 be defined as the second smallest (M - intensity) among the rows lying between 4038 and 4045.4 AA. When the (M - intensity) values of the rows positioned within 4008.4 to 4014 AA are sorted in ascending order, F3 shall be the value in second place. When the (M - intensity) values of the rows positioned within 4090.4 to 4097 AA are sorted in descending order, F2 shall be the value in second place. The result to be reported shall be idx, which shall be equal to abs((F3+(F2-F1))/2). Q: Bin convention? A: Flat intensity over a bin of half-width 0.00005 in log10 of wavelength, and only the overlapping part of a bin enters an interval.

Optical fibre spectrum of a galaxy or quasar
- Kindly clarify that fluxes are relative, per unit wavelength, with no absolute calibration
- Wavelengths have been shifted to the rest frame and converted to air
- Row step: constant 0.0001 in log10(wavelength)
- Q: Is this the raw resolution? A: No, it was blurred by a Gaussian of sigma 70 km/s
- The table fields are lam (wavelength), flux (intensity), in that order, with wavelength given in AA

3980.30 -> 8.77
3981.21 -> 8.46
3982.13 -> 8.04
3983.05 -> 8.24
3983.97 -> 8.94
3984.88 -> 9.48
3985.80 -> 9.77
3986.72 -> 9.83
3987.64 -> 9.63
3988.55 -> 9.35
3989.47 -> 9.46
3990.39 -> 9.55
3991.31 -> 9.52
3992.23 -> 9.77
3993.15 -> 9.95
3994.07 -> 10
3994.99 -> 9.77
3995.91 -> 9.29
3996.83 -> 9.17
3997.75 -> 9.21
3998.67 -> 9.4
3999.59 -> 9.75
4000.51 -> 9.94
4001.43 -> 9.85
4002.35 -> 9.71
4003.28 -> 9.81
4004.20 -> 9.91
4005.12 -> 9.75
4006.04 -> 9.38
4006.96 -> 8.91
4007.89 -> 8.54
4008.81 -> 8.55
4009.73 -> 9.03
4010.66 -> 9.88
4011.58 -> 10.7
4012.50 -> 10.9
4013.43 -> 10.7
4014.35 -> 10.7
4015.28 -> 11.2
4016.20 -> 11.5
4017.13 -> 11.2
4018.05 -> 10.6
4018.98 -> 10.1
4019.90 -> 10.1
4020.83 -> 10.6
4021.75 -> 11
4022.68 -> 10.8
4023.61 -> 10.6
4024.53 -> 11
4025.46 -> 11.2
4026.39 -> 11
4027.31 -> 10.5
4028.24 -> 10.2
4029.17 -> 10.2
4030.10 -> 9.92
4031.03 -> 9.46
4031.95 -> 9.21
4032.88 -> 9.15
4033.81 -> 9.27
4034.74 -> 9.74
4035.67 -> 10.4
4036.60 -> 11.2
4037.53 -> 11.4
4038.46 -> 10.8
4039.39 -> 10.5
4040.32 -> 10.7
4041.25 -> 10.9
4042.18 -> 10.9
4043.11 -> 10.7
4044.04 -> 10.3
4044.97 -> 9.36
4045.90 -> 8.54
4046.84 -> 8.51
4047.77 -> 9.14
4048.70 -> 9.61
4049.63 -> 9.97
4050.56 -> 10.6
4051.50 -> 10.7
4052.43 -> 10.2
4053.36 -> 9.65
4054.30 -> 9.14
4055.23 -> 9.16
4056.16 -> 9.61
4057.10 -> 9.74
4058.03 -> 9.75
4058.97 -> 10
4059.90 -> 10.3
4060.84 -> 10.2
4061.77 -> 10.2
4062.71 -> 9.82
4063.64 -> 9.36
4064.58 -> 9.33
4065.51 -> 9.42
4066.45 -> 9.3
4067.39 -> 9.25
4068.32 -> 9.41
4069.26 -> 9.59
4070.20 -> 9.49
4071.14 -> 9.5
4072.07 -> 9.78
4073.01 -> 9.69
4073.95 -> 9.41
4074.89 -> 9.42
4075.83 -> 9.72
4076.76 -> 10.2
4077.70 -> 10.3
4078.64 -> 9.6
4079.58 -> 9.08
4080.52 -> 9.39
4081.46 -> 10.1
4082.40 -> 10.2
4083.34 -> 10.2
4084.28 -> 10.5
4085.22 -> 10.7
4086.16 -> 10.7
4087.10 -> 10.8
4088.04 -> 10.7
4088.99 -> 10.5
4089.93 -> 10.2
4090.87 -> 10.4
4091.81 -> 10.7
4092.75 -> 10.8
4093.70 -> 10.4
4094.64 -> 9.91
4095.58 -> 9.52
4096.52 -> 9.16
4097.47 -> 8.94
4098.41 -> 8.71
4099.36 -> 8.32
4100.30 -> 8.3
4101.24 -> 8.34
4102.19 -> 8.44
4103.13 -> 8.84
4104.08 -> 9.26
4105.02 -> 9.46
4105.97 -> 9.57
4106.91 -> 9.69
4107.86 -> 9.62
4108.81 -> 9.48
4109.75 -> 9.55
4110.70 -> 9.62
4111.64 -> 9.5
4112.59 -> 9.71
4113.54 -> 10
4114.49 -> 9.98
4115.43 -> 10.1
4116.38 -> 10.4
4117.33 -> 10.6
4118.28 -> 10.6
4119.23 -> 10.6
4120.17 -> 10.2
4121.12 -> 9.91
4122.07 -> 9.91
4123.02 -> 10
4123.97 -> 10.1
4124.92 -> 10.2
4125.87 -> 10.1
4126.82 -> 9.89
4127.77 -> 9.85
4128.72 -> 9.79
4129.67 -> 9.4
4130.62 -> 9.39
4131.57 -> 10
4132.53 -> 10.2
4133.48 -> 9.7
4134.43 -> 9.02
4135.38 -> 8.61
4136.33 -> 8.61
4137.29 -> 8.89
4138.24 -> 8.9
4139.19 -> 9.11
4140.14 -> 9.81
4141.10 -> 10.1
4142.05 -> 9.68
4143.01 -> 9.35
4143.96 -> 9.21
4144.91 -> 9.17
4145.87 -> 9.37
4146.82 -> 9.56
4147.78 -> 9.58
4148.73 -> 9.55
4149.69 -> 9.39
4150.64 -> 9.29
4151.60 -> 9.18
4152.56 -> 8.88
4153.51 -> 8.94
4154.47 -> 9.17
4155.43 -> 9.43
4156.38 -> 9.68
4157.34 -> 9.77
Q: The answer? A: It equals 0.07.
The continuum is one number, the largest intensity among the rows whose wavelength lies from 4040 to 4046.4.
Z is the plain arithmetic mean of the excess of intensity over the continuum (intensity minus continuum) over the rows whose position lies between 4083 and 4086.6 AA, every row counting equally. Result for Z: -0.4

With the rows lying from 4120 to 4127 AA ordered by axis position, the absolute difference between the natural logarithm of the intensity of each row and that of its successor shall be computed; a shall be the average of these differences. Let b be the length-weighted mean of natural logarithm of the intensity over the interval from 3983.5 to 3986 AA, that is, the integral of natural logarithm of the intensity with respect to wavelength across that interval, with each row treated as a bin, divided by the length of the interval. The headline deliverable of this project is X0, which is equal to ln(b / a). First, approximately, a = 0.013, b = 2.24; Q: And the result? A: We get 5.2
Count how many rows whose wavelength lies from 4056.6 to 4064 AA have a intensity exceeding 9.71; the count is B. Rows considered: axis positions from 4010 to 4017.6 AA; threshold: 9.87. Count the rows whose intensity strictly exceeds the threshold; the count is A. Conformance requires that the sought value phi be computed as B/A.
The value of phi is 0.9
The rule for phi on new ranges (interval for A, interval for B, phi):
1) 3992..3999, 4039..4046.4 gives 3.0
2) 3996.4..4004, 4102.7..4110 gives 0.0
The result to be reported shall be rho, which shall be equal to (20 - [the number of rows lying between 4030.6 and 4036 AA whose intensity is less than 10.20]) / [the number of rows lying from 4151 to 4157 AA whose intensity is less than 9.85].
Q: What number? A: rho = 2.5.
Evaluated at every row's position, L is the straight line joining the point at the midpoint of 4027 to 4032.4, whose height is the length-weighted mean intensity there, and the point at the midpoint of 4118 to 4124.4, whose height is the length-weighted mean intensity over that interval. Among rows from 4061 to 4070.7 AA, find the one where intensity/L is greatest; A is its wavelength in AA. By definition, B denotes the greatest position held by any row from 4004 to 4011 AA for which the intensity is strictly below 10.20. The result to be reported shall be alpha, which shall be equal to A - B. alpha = 51.1 AA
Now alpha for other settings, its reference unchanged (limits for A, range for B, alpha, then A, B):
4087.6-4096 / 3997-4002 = 91.3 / 4092.75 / 4001.43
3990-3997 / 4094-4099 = -104.3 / 3994.07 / 4098.41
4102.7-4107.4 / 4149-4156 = -48.5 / 4106.91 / 4155.43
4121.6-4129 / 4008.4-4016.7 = 114.3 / 4124.92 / 4010.66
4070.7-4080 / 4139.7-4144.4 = -66.3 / 4077.70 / 4143.96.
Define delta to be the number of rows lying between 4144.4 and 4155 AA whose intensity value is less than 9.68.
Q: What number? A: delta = 11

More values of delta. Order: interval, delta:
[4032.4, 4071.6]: 20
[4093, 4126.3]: 17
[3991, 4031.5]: 11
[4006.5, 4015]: 4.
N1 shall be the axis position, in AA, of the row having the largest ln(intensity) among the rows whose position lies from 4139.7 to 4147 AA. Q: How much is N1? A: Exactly 4141.10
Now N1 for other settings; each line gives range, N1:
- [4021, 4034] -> 4025.46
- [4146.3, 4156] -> 4147.78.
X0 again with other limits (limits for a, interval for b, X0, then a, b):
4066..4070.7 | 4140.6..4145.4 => 5.2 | 0.013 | 2.25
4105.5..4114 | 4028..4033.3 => 5.1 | 0.014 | 2.27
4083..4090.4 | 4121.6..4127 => 5.0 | 0.016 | 2.31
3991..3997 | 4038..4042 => 4.7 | 0.023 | 2.37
